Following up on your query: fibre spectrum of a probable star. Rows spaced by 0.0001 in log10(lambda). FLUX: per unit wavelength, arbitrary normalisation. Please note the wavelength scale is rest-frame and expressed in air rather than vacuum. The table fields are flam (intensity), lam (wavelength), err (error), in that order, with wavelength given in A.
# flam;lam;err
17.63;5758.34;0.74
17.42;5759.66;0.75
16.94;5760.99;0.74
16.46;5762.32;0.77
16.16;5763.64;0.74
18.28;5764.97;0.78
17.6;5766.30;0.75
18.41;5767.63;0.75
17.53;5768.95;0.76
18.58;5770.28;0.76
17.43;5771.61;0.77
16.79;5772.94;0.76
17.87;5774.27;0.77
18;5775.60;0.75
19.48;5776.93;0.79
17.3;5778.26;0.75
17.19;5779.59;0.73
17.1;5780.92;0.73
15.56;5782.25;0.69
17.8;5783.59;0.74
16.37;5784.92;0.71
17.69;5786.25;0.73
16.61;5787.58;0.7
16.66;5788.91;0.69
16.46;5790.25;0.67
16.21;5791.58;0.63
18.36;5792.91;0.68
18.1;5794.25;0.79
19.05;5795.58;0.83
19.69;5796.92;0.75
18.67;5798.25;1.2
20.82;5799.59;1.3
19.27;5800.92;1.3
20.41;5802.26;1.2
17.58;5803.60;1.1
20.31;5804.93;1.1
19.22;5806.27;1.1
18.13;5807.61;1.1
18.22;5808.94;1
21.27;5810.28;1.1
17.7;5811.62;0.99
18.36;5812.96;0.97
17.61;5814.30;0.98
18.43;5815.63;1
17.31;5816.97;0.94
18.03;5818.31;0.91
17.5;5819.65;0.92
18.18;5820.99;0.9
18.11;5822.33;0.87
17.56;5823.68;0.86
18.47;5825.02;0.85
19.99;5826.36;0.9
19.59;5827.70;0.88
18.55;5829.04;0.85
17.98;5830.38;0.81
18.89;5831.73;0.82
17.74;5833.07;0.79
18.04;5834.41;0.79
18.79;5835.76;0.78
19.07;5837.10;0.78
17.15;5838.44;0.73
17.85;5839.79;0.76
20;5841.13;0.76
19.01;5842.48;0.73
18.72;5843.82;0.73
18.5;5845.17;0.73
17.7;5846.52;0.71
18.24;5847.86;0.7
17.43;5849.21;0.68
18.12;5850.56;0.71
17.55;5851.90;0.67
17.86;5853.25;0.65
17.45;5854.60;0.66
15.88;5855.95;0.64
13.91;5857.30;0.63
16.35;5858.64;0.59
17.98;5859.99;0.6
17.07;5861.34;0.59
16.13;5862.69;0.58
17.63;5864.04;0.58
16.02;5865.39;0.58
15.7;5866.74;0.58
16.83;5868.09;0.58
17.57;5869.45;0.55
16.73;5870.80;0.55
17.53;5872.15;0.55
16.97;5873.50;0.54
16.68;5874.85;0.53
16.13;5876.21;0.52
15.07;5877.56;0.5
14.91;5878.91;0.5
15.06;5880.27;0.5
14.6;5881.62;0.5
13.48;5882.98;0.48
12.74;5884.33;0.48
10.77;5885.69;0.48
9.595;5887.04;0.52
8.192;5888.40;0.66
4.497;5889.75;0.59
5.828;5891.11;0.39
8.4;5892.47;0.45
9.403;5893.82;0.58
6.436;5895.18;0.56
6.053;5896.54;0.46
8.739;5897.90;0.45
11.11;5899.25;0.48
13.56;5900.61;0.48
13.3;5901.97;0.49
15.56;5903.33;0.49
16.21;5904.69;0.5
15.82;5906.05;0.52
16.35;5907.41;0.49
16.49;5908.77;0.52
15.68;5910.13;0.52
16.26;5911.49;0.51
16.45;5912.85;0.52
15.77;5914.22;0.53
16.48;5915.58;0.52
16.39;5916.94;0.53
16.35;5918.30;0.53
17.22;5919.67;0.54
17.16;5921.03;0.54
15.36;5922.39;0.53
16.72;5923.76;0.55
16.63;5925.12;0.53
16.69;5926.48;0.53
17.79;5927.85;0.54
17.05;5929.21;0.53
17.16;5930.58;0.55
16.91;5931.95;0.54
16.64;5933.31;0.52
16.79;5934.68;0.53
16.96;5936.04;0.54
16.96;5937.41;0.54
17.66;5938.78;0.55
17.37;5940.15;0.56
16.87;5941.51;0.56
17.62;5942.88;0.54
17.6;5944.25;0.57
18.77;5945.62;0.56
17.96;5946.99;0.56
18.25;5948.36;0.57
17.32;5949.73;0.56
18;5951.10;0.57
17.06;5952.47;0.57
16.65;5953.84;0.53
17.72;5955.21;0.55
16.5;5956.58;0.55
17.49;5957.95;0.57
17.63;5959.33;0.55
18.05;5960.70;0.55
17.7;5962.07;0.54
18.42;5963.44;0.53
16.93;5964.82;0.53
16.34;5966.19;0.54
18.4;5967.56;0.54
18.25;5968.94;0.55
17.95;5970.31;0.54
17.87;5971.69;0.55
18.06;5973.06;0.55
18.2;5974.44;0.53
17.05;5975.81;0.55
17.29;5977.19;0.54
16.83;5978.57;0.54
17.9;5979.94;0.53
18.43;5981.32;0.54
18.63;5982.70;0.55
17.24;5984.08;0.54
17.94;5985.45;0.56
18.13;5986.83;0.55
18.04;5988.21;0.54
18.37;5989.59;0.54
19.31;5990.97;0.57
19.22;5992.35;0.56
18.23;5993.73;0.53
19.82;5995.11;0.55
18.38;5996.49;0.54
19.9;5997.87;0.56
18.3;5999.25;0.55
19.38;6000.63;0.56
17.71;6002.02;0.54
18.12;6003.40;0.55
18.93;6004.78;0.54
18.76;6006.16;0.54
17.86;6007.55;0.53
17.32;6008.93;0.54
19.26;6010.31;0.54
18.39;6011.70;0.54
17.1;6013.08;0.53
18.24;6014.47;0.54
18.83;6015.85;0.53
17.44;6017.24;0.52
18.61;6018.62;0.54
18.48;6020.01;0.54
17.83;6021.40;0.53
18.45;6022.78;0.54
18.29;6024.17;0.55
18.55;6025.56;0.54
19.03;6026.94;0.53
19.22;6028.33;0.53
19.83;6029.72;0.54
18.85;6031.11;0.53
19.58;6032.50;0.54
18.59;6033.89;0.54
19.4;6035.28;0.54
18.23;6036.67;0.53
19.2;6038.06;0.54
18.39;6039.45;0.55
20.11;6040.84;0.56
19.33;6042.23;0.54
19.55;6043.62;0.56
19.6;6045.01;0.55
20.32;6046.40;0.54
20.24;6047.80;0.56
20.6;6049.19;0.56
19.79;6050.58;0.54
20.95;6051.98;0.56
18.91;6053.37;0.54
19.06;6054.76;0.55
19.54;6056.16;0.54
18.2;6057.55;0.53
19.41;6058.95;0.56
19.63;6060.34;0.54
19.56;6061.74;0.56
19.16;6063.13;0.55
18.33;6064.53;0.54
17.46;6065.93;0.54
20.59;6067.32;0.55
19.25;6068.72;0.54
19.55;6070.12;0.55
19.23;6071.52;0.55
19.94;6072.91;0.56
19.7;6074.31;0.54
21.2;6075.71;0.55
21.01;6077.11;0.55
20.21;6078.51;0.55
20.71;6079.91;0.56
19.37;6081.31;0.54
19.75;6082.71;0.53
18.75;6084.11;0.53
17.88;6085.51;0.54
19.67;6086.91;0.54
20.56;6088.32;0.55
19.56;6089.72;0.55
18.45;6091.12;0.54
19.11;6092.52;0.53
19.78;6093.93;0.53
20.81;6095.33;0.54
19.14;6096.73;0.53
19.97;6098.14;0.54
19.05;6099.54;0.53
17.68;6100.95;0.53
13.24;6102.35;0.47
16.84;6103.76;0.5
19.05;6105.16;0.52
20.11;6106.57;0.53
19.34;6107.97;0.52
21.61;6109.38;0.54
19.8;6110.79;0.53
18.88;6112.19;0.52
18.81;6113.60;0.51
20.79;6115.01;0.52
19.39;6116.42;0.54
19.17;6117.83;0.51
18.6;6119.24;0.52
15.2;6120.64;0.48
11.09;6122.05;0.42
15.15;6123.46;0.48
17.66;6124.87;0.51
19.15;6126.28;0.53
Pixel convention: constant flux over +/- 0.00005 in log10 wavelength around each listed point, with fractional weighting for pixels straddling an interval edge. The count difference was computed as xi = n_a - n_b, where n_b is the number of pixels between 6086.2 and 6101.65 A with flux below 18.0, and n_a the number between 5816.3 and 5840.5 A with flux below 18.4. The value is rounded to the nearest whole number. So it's 10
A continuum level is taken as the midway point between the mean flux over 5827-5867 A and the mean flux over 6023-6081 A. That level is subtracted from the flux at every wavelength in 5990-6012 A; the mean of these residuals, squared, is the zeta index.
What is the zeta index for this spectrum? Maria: 0.01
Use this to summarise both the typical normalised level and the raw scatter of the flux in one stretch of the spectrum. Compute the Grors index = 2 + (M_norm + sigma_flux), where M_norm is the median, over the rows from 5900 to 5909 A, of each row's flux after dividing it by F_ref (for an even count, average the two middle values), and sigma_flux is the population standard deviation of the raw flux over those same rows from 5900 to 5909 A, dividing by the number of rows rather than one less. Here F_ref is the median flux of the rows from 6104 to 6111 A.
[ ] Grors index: 4.04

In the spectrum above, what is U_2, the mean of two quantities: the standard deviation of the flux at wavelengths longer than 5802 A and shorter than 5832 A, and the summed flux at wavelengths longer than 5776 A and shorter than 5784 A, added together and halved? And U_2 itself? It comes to 53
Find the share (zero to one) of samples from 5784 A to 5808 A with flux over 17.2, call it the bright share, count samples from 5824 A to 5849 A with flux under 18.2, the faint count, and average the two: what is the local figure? 3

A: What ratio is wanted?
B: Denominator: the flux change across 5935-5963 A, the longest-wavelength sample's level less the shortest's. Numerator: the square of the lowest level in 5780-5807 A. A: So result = 327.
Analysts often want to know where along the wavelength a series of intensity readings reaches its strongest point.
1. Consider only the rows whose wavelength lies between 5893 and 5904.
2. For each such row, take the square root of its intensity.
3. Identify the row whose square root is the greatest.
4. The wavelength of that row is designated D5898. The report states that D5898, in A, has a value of 5903.33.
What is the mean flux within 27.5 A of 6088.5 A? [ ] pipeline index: 19.3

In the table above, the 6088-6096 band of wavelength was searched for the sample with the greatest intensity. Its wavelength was 6095.33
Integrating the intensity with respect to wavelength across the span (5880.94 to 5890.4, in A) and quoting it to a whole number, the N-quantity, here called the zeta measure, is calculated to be 100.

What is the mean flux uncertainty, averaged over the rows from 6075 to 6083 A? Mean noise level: 0.547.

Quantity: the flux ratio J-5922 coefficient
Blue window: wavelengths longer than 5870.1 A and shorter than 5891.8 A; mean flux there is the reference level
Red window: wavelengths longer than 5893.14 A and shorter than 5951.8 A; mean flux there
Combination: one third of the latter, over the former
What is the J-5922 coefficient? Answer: 0.40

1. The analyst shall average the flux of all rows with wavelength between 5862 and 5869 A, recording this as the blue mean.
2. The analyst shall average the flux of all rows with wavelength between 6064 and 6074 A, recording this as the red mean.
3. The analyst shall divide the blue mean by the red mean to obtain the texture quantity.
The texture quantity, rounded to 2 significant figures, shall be 0.86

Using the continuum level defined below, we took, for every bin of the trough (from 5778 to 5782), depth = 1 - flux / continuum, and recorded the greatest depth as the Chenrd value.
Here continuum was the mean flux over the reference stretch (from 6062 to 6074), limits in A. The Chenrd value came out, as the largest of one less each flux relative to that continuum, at 0.11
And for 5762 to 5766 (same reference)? 0.16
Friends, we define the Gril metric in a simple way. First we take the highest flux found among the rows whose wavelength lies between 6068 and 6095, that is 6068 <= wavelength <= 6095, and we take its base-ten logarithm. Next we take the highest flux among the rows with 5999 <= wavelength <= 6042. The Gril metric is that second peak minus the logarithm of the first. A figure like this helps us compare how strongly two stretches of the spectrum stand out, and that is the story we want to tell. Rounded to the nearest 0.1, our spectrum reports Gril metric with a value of 18.8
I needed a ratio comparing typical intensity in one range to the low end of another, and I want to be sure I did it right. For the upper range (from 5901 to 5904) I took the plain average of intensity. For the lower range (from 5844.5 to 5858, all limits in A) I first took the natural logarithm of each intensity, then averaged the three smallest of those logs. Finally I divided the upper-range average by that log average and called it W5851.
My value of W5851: 5.2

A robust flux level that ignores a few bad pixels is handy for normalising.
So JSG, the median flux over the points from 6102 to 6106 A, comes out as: 16.8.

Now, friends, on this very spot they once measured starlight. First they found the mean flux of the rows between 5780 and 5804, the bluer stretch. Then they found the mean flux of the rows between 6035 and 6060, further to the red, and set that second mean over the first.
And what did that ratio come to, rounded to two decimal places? 1.09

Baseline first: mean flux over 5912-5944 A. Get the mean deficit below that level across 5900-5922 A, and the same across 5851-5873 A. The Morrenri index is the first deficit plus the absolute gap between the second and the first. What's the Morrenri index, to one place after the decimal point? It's 1.7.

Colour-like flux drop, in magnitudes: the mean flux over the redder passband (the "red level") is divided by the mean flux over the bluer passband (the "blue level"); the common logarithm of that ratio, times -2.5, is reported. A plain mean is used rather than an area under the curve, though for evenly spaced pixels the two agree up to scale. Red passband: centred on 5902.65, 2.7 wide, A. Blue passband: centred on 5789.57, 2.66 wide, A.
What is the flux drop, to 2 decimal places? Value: 0.15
